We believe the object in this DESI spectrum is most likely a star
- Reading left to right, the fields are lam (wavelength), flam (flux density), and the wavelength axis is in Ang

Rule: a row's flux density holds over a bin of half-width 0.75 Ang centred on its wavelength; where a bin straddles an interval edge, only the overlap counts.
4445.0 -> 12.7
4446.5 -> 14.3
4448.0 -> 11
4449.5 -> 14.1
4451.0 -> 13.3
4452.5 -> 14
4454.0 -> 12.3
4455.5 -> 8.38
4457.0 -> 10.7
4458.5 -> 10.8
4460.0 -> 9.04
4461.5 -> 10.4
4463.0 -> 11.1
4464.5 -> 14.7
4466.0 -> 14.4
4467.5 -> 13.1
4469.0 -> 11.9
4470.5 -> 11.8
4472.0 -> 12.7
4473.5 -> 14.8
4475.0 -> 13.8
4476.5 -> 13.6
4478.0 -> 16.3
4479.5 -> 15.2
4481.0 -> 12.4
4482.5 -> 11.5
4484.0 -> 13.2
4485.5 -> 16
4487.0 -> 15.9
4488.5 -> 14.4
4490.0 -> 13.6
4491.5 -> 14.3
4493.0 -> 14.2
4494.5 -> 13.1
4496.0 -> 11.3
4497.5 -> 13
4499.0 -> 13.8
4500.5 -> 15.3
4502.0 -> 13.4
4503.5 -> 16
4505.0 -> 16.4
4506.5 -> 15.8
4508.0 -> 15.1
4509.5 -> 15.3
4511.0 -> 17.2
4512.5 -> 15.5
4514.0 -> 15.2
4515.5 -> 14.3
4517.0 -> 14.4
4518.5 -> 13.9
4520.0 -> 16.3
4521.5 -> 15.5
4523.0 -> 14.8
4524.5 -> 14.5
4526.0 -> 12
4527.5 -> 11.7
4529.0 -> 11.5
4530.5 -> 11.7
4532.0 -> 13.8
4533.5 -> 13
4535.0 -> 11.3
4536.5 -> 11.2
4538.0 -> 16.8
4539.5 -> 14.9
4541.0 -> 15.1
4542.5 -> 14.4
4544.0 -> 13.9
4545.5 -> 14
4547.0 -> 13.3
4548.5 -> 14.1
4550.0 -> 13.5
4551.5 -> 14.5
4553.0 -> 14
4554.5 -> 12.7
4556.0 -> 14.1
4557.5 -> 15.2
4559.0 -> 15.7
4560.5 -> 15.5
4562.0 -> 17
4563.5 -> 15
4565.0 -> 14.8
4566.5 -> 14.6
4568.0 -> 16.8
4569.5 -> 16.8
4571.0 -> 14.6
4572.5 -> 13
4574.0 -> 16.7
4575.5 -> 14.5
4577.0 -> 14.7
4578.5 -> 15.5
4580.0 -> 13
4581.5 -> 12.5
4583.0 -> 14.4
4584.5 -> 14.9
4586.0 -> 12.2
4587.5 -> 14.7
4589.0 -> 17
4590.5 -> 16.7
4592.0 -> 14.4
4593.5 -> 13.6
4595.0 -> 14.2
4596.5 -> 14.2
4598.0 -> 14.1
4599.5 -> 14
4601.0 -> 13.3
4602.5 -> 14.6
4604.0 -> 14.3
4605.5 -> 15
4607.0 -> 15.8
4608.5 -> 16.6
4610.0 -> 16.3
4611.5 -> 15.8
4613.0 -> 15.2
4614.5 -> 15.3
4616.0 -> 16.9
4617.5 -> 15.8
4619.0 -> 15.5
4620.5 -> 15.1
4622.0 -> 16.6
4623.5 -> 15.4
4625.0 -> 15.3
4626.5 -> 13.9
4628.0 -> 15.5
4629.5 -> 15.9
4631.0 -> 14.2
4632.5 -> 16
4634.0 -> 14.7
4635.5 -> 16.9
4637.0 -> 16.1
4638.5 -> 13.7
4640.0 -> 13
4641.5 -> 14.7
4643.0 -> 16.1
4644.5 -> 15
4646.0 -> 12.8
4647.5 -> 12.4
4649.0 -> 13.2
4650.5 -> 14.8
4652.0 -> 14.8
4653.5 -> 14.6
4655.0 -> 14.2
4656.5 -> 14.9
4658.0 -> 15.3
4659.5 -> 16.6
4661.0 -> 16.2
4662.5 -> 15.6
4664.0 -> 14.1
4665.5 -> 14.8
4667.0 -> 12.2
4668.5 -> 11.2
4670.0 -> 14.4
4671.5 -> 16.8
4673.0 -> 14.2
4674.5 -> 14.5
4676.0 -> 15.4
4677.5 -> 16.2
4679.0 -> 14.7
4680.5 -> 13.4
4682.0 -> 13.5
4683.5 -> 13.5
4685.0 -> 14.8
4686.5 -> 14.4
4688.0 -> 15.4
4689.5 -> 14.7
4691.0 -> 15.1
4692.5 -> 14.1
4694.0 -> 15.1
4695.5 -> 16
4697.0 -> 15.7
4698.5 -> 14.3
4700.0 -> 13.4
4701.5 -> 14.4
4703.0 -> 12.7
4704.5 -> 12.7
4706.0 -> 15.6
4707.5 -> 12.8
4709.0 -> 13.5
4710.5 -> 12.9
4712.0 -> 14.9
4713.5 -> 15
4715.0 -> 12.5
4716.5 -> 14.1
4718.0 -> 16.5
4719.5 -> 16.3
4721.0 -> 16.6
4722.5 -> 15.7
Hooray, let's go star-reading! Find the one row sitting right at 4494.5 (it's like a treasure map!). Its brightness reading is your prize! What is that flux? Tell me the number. 13.1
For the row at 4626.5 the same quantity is 13.9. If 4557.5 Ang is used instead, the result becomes 15.2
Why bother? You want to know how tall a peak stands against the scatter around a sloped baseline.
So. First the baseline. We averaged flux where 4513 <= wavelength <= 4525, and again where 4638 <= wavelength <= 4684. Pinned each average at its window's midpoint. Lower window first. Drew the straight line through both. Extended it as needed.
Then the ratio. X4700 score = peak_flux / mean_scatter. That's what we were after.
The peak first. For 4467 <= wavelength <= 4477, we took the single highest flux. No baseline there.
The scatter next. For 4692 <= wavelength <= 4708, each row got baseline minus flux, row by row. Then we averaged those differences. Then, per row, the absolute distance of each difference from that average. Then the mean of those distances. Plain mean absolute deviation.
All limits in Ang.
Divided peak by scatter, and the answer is 14.7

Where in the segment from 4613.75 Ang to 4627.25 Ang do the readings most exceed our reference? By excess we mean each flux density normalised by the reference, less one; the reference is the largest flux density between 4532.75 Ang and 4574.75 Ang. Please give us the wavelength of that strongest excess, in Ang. 4616.0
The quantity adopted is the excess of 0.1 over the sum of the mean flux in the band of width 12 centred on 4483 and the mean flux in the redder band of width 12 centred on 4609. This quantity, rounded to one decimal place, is -29.8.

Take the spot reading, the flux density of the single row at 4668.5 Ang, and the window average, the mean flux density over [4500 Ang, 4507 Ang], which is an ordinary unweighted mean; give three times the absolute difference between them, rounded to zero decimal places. 13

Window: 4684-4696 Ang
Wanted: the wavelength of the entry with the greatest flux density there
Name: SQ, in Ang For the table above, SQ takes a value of 4695.5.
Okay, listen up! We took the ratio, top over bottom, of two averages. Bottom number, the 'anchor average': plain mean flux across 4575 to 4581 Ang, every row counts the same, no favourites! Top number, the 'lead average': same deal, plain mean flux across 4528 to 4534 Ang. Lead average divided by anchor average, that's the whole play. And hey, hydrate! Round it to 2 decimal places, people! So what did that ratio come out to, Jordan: 0.87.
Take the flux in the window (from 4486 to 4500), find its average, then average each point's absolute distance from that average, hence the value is 0.87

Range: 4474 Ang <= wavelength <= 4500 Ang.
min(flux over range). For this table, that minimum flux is 11.3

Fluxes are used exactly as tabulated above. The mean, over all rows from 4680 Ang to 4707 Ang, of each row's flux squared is 208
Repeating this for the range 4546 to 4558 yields 194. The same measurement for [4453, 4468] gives 136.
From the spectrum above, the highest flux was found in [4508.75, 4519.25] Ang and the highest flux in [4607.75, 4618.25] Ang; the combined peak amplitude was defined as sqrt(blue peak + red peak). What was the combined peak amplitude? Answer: 5.84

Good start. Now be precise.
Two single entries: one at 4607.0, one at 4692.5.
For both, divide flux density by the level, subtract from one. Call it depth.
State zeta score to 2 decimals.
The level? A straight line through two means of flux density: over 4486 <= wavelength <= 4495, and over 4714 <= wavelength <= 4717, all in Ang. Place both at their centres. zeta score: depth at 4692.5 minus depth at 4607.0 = 0.10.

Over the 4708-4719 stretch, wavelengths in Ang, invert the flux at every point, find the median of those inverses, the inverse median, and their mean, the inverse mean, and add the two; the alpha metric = 0.1419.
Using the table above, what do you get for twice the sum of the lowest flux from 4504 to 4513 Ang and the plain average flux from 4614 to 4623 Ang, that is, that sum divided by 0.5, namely 62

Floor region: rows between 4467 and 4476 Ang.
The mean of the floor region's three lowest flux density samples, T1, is 12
